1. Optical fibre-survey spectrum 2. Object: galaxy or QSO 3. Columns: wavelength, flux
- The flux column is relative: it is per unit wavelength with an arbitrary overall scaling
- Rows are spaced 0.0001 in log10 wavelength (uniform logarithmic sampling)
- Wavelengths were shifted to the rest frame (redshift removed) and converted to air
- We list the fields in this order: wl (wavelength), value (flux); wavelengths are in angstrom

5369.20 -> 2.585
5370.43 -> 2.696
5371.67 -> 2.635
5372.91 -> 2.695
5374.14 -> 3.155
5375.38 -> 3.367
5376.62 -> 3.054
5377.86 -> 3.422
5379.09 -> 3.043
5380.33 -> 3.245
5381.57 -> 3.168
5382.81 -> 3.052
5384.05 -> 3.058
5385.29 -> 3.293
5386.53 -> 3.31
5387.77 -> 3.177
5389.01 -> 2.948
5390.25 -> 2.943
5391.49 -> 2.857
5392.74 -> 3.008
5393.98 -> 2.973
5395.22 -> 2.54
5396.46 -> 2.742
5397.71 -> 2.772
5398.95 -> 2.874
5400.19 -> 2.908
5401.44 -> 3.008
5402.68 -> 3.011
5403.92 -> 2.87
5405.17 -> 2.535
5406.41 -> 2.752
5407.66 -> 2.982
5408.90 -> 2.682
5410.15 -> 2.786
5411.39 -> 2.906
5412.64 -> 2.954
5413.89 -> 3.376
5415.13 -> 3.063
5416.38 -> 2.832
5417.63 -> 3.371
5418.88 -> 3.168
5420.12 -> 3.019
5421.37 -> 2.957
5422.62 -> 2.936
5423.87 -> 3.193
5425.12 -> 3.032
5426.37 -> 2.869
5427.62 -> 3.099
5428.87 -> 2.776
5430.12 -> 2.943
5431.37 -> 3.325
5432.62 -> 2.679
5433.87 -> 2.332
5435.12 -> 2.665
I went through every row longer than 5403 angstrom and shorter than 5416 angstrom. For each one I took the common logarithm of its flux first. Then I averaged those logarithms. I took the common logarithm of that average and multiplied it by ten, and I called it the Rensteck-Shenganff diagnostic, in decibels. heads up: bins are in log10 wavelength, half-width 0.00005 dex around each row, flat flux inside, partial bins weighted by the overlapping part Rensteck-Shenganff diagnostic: -3.37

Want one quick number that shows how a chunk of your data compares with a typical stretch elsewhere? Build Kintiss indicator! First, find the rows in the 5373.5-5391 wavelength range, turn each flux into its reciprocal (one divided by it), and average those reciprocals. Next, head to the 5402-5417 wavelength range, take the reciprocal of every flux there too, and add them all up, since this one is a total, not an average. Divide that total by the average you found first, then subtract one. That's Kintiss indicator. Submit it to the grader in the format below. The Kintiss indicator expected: 12.1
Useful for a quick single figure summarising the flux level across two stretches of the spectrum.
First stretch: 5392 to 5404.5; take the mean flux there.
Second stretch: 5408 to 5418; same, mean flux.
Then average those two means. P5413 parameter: 2.93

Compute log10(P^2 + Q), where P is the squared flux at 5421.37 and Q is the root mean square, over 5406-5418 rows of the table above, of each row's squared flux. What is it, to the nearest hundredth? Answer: 1.93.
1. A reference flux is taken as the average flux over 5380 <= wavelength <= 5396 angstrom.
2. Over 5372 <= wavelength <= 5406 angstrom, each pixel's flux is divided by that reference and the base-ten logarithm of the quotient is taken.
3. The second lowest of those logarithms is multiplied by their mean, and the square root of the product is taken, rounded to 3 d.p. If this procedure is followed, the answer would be 0.024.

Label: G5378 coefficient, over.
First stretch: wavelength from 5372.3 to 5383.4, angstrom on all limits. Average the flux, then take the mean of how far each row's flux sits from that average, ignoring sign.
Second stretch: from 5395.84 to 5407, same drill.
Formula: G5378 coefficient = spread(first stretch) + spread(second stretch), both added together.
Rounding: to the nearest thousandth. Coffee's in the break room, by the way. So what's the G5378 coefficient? 0.269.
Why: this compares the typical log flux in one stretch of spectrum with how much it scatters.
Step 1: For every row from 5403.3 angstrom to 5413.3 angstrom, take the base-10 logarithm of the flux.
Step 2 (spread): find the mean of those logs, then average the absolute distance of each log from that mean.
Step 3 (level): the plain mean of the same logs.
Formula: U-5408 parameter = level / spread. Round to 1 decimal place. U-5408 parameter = 24.0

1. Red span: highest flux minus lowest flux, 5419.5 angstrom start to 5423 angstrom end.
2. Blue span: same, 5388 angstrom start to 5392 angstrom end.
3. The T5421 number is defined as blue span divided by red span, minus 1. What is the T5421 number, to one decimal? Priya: 0.1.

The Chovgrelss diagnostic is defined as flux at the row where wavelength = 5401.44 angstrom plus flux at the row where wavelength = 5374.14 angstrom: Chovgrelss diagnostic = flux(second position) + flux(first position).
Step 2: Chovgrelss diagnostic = 6.2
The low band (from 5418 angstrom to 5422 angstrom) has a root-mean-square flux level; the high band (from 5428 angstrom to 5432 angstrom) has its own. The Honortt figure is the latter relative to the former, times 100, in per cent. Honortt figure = 99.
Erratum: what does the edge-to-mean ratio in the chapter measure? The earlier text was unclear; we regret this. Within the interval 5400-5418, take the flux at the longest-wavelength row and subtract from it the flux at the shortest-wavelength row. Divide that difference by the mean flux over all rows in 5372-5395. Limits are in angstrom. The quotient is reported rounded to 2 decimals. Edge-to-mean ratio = 0.15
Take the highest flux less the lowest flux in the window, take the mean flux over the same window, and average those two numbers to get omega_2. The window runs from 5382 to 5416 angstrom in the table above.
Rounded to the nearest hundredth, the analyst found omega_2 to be 1.89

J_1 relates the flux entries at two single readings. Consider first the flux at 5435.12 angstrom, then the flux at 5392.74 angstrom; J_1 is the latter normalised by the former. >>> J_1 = 1.13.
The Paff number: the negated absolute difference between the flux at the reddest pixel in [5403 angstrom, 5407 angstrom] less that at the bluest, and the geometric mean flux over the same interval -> -2.83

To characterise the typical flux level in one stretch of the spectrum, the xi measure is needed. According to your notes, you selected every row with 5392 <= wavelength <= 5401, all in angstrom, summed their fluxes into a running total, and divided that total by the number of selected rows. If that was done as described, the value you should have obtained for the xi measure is 2.83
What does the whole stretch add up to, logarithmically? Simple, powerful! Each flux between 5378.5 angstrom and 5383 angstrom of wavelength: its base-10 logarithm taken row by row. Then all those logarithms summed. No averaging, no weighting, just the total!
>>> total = 1.98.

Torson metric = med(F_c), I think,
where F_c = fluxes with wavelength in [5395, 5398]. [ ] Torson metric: 2.7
